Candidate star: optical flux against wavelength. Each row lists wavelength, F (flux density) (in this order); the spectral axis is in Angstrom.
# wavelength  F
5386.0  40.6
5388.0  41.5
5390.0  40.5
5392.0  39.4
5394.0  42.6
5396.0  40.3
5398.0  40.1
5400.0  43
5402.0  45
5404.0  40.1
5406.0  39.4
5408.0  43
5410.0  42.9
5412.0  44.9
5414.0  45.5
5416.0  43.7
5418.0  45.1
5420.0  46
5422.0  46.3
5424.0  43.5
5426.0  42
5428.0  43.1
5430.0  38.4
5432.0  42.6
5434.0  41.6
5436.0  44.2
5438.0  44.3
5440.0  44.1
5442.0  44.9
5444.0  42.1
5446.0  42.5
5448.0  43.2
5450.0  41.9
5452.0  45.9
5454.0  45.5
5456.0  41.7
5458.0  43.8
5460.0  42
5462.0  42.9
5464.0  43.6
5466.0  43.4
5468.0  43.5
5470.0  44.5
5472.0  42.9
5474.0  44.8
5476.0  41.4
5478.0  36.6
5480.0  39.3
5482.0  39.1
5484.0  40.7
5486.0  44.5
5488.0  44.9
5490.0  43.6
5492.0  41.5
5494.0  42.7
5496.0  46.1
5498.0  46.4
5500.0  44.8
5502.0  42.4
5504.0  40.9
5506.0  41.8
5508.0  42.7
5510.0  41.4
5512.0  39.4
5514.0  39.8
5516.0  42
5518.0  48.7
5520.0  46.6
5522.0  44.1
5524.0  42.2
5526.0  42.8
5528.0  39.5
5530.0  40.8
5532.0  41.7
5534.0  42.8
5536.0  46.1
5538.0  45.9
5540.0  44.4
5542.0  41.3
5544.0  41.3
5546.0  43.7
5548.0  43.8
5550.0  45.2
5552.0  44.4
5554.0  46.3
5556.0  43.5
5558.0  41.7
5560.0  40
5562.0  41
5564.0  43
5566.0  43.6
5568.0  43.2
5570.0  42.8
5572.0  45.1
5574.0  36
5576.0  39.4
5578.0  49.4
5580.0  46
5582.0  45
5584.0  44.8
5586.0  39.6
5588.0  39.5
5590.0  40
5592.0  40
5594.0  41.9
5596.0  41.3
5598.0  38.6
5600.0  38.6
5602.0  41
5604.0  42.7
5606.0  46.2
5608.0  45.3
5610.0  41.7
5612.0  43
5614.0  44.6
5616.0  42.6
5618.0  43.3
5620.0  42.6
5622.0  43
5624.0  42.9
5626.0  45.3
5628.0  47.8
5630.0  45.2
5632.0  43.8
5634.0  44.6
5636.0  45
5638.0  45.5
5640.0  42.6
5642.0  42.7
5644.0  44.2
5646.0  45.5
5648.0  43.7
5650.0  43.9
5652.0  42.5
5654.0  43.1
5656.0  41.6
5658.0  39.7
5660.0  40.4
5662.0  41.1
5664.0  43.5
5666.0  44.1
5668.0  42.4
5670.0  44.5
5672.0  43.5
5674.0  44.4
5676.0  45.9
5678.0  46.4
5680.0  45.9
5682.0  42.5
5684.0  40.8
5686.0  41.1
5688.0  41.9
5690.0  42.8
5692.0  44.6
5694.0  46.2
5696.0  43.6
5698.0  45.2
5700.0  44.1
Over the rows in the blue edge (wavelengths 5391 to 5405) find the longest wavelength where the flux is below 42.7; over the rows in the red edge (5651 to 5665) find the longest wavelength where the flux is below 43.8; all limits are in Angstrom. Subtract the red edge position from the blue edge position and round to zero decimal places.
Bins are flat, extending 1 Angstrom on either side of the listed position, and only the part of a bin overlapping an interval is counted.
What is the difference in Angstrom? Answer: -260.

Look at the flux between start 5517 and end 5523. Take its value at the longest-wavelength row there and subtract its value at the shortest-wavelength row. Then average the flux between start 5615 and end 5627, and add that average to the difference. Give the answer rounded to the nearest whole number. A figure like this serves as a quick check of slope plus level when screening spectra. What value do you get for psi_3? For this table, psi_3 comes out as 39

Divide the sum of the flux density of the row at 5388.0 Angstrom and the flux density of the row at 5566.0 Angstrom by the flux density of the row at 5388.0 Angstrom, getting 2.05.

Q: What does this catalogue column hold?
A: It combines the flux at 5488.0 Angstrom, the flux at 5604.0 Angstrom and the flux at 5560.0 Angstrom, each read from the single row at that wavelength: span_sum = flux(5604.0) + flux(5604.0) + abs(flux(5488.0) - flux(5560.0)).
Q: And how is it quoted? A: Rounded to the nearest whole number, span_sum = 90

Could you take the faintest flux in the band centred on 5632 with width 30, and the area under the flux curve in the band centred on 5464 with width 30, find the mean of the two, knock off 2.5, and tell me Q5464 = 663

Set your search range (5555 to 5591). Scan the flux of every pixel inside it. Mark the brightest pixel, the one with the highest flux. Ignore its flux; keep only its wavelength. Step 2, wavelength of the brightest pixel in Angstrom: 5578.0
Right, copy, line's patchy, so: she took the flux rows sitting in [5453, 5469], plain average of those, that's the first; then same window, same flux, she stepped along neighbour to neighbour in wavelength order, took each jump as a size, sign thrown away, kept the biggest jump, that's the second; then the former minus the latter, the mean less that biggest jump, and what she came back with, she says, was 39.5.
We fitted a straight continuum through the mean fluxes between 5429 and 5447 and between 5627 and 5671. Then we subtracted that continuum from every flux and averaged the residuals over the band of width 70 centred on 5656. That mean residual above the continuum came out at 0.0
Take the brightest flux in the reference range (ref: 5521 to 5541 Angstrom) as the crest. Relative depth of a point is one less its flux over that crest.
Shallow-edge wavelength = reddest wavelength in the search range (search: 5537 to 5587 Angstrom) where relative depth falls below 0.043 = 5584.0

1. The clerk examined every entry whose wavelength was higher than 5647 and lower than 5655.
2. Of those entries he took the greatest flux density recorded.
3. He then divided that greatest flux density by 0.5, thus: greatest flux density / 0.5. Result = 88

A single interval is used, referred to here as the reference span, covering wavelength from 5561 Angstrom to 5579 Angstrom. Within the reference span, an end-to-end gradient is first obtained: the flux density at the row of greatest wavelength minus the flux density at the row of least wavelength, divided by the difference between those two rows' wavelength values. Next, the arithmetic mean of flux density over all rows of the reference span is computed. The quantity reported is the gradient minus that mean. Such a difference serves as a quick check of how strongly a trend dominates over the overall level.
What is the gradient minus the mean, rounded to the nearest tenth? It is -42.1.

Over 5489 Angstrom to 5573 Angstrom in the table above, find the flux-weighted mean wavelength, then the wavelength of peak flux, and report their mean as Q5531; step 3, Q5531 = 5524.5 Angstrom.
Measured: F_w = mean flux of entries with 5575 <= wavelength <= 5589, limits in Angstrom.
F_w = 43.4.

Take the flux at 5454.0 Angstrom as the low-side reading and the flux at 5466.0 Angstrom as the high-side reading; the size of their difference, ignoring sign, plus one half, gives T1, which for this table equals 2.6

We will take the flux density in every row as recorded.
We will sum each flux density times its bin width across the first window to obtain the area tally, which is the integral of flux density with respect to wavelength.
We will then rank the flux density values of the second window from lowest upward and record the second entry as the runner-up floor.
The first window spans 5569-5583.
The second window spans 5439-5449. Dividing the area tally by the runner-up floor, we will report 14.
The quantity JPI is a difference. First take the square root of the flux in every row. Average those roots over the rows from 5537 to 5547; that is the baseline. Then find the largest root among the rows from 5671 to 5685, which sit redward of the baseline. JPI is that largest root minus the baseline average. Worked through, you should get 0.23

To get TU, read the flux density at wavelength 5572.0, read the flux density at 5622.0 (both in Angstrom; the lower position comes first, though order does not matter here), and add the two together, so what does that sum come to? 88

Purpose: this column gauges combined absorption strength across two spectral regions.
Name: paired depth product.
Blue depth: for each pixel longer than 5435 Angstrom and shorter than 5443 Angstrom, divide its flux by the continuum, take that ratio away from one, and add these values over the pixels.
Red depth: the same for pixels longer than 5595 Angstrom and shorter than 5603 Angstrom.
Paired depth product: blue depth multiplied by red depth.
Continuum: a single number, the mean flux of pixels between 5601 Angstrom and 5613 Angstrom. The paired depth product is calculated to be -0.031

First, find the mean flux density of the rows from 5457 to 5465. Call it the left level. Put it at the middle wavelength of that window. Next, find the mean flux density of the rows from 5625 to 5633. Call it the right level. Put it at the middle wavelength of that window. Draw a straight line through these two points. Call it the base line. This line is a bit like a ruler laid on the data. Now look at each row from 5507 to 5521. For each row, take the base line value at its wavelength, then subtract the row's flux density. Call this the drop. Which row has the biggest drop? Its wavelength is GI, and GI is 5512.0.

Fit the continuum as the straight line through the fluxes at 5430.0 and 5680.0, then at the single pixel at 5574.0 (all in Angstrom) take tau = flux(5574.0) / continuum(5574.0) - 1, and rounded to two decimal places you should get -0.16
